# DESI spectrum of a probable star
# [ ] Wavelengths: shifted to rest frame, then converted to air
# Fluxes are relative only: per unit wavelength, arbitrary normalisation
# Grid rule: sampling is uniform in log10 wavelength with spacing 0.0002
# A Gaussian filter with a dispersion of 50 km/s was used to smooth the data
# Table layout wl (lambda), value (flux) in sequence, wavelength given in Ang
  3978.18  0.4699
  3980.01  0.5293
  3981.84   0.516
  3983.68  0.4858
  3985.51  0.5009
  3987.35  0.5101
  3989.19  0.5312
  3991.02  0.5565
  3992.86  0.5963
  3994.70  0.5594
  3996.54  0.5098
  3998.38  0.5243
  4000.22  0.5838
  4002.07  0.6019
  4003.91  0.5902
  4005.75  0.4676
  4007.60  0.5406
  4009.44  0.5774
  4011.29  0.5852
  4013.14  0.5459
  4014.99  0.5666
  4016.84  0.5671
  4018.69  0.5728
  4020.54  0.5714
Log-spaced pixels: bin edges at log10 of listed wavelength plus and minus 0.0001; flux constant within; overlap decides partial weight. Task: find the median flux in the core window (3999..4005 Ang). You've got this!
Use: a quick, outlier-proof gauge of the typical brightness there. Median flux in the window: 0.590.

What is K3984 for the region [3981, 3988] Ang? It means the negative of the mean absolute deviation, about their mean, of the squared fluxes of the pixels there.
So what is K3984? -0.010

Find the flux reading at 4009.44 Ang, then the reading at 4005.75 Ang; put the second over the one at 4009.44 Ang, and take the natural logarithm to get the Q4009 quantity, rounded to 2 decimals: -0.21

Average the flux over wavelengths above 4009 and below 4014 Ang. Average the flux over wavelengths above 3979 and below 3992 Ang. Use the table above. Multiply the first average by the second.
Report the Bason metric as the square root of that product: 0.543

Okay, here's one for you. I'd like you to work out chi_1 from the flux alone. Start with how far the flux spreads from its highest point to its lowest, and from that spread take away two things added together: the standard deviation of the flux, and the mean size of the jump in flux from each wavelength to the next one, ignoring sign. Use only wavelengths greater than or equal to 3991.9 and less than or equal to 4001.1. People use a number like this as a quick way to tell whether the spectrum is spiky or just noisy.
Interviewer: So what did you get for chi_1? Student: 0.01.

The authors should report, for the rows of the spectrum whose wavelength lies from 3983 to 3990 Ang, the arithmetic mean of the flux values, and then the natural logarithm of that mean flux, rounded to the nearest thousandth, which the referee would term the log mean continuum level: -0.679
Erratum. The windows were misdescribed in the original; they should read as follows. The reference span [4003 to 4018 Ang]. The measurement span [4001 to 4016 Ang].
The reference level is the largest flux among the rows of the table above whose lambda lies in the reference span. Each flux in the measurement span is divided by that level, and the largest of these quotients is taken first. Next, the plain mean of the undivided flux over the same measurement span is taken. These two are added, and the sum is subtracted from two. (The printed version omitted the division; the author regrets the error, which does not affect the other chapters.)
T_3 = 0.421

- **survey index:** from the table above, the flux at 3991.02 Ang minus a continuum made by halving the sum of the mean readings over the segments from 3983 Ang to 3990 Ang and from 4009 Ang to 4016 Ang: 0.019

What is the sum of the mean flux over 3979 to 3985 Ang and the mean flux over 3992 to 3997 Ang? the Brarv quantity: 1.07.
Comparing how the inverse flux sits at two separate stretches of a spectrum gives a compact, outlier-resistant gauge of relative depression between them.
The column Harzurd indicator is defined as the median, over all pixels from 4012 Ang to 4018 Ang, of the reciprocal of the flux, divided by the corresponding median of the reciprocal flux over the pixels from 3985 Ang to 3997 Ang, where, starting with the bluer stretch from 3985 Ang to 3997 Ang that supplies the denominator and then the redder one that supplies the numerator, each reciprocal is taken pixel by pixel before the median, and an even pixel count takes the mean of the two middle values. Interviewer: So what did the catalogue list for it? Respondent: 0.94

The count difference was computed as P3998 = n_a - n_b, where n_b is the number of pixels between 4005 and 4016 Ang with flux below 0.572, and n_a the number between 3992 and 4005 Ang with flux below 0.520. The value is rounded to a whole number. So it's -3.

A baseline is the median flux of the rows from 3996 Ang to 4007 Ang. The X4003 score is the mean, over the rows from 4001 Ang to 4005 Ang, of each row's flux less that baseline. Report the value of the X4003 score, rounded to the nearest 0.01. 0.04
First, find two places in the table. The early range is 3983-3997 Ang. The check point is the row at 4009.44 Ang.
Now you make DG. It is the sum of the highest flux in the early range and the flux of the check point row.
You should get 1.17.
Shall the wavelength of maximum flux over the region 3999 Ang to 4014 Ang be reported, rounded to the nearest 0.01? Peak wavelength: 4002.07 Ang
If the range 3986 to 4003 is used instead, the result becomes 4002.07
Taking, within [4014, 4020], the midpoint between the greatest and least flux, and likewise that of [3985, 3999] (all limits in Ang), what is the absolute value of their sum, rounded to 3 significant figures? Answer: 1.12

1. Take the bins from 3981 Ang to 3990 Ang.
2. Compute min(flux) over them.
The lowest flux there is 0.4858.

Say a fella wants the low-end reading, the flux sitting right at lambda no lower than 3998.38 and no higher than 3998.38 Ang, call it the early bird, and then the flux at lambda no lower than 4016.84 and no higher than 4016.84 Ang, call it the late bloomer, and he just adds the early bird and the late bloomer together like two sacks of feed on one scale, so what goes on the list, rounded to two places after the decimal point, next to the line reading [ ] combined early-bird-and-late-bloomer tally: 1.09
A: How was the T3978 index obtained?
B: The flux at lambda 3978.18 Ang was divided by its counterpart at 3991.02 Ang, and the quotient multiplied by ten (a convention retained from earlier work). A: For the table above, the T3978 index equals 8.4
